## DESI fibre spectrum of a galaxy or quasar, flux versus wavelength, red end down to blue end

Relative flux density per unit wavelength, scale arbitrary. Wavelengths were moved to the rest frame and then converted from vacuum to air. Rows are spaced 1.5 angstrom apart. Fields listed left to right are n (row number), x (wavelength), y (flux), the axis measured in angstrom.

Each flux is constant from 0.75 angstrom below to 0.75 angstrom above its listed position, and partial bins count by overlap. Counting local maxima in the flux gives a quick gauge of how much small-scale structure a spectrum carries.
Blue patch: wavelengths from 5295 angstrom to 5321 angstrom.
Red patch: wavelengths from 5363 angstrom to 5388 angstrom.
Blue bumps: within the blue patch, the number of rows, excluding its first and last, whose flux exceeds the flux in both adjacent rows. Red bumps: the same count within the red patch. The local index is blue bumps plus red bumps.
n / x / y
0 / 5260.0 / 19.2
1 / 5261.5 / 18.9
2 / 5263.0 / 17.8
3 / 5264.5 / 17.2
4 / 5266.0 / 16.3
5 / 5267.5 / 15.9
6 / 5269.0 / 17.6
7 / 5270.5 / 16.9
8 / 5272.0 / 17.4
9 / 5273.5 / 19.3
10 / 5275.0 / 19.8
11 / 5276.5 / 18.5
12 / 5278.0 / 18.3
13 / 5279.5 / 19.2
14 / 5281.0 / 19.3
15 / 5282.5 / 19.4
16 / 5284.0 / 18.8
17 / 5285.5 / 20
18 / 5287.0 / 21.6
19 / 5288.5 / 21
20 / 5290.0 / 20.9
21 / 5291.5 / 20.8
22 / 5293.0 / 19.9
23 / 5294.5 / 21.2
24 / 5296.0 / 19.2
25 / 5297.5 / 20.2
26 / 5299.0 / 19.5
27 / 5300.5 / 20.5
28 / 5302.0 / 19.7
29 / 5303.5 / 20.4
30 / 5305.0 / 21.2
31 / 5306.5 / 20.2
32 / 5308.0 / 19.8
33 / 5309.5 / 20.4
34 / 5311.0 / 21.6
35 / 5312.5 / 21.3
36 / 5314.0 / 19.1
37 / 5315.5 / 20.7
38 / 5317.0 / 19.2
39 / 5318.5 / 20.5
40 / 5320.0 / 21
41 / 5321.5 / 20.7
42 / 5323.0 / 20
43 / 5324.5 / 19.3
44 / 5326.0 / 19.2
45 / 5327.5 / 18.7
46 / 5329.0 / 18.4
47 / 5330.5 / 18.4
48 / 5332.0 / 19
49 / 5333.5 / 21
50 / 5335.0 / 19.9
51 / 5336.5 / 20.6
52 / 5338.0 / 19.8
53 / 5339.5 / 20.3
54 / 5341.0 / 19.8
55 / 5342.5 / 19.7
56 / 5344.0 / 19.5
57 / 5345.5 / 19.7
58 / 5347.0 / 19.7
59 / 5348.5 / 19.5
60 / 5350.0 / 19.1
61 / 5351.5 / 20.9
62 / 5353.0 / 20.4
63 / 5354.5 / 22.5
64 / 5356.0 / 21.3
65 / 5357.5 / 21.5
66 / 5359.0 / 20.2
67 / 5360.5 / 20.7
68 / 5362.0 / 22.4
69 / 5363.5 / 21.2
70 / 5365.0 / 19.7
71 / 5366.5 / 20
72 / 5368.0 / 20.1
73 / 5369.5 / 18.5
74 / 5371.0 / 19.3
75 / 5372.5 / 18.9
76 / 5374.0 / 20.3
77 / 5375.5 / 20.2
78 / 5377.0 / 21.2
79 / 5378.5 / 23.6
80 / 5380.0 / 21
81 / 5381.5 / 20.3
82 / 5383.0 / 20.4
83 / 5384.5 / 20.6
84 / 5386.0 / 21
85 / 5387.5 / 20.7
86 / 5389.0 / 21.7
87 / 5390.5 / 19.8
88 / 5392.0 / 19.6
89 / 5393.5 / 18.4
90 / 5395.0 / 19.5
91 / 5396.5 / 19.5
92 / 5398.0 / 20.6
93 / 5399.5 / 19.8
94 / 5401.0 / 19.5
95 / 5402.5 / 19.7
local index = 10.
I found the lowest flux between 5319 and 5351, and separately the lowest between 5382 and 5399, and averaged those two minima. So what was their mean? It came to 18.4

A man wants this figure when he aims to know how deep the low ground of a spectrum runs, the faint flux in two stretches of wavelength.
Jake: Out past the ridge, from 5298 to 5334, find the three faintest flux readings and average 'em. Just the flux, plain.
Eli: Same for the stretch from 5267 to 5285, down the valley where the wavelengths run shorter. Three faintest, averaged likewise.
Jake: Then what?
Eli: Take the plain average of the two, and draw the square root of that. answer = 4.20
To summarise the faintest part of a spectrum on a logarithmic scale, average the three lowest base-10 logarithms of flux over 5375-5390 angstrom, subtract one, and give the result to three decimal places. 0.307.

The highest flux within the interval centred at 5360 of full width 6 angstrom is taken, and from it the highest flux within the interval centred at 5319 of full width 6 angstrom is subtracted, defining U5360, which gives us 1.4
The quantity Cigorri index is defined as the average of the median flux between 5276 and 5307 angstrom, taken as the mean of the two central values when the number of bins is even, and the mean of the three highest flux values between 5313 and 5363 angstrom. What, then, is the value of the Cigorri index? 21.1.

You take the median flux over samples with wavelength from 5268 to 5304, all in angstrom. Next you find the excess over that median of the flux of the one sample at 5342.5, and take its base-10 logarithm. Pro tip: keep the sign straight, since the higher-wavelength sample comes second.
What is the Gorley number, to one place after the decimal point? -1.0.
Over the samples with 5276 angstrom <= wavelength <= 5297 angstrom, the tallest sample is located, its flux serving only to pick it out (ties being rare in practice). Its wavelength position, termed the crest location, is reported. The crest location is 5287.0 angstrom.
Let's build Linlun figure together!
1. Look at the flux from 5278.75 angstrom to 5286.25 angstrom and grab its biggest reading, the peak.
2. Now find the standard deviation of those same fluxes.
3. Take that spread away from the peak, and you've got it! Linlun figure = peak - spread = 19.6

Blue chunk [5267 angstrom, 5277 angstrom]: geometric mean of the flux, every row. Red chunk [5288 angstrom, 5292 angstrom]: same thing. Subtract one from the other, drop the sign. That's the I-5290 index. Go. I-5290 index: 3.0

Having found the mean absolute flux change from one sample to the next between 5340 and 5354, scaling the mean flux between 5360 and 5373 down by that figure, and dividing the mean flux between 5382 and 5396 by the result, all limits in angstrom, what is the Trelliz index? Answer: 0.4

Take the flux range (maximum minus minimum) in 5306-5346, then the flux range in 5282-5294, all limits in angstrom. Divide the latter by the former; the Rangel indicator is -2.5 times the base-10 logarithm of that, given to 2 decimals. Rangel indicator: 0.14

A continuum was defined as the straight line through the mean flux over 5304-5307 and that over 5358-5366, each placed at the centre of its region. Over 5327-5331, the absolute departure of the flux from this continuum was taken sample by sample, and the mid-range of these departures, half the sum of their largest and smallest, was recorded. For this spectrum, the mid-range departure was 2.2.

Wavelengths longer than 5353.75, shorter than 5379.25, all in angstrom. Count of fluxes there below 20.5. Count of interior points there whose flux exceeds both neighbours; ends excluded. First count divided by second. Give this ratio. 1.8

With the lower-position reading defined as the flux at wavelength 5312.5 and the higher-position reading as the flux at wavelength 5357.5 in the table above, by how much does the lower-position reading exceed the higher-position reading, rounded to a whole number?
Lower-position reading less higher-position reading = 0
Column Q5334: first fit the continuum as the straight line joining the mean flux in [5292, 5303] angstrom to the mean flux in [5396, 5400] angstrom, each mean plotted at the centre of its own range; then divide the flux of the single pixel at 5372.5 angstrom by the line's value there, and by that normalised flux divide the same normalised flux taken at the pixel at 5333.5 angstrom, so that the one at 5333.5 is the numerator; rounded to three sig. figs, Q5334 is 1.11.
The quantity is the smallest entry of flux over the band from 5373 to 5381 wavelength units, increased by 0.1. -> 20.3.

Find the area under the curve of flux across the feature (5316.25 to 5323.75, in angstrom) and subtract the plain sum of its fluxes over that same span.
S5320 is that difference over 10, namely 5.1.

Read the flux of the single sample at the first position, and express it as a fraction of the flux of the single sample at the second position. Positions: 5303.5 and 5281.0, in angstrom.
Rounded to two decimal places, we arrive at 1.06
